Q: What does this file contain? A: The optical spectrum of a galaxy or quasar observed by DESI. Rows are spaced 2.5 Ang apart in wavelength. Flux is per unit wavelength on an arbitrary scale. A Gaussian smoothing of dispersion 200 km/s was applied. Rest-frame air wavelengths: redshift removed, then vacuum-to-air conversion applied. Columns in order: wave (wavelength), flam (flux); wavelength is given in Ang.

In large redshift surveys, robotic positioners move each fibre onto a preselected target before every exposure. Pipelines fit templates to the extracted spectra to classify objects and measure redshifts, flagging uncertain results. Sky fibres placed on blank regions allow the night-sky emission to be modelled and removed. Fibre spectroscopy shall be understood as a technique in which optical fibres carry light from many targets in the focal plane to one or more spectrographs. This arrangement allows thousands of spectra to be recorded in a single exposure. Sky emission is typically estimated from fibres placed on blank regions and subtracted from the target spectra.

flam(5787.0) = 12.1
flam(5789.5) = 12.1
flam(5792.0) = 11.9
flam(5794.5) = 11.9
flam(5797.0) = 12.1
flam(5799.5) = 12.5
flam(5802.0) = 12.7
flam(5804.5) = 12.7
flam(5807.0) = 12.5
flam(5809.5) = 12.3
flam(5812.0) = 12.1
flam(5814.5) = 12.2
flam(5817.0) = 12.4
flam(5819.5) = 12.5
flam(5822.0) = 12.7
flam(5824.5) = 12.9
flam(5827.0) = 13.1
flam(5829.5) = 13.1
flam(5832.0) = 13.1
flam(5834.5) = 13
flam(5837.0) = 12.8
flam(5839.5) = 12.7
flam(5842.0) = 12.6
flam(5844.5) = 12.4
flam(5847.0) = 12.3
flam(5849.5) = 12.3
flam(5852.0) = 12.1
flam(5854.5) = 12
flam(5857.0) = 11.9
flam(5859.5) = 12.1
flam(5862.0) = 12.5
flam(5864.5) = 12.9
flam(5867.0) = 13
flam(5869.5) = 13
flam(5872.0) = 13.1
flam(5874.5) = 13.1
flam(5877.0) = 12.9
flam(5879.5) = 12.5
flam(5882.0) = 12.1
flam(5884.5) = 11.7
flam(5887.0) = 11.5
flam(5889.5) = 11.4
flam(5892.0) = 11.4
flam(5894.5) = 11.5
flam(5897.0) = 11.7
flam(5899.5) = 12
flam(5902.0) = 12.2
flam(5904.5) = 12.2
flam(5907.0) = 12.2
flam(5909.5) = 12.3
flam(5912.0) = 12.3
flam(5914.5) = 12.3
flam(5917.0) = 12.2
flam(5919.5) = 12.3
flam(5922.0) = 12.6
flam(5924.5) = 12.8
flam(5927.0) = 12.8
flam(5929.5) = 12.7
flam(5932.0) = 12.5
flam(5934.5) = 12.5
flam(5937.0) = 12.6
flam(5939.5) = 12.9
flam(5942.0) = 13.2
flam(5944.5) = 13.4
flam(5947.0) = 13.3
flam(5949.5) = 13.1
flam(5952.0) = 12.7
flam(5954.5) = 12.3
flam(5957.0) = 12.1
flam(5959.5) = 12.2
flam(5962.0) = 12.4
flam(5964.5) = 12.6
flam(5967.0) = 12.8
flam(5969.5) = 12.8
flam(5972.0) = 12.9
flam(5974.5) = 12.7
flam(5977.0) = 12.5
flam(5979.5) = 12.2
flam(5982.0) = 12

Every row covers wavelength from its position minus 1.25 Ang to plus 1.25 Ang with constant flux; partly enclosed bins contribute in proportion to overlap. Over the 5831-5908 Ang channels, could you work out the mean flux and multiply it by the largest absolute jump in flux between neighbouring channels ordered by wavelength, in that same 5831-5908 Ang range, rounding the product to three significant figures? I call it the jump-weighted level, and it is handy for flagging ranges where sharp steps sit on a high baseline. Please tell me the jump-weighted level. 4.93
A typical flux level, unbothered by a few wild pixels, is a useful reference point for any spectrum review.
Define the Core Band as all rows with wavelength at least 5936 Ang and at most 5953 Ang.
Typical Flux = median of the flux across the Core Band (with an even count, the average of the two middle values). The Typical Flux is 13.1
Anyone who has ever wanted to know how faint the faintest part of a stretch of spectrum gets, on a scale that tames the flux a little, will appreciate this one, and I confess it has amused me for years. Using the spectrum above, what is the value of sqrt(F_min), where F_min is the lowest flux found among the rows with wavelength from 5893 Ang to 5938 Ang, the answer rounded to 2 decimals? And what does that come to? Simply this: 3.39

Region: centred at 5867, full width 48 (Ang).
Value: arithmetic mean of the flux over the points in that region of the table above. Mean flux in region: 12.4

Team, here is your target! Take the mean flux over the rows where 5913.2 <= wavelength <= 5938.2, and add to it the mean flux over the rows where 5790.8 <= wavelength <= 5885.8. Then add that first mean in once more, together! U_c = 37.6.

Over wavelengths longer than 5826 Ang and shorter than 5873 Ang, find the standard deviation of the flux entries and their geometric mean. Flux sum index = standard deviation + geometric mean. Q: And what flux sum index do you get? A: 13.0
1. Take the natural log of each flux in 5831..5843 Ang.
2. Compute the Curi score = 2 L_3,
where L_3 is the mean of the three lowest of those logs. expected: 5.08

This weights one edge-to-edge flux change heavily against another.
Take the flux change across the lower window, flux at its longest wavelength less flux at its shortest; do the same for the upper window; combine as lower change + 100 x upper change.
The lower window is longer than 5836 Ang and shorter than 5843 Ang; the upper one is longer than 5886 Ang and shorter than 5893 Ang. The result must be -10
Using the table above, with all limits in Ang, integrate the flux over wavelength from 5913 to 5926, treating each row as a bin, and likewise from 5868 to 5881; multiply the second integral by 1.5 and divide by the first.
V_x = 1.56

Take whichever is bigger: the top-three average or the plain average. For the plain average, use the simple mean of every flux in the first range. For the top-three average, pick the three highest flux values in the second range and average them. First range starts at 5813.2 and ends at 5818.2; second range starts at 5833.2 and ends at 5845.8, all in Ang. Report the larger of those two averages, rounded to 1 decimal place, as 12.8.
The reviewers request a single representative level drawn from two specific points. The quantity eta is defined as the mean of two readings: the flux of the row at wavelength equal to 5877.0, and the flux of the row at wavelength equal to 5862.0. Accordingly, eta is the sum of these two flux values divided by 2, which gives 12.7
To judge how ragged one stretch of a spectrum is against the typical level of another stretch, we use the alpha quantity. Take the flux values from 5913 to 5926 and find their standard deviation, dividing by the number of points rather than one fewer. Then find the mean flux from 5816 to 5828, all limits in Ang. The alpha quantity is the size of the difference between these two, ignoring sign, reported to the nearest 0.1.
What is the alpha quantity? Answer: 12.5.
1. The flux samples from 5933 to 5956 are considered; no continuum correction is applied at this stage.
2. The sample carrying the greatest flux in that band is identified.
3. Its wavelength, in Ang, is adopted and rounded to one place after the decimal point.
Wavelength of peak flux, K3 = 5944.5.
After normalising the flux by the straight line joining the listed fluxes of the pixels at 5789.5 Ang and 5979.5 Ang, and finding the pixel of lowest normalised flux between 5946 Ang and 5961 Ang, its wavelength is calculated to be 5957.0 Ang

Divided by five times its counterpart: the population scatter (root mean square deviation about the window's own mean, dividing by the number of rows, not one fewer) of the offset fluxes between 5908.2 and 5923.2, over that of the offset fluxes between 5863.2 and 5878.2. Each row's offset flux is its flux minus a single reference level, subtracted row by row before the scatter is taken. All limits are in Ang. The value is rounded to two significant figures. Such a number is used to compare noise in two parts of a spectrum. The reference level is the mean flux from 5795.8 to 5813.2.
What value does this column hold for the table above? 0.31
